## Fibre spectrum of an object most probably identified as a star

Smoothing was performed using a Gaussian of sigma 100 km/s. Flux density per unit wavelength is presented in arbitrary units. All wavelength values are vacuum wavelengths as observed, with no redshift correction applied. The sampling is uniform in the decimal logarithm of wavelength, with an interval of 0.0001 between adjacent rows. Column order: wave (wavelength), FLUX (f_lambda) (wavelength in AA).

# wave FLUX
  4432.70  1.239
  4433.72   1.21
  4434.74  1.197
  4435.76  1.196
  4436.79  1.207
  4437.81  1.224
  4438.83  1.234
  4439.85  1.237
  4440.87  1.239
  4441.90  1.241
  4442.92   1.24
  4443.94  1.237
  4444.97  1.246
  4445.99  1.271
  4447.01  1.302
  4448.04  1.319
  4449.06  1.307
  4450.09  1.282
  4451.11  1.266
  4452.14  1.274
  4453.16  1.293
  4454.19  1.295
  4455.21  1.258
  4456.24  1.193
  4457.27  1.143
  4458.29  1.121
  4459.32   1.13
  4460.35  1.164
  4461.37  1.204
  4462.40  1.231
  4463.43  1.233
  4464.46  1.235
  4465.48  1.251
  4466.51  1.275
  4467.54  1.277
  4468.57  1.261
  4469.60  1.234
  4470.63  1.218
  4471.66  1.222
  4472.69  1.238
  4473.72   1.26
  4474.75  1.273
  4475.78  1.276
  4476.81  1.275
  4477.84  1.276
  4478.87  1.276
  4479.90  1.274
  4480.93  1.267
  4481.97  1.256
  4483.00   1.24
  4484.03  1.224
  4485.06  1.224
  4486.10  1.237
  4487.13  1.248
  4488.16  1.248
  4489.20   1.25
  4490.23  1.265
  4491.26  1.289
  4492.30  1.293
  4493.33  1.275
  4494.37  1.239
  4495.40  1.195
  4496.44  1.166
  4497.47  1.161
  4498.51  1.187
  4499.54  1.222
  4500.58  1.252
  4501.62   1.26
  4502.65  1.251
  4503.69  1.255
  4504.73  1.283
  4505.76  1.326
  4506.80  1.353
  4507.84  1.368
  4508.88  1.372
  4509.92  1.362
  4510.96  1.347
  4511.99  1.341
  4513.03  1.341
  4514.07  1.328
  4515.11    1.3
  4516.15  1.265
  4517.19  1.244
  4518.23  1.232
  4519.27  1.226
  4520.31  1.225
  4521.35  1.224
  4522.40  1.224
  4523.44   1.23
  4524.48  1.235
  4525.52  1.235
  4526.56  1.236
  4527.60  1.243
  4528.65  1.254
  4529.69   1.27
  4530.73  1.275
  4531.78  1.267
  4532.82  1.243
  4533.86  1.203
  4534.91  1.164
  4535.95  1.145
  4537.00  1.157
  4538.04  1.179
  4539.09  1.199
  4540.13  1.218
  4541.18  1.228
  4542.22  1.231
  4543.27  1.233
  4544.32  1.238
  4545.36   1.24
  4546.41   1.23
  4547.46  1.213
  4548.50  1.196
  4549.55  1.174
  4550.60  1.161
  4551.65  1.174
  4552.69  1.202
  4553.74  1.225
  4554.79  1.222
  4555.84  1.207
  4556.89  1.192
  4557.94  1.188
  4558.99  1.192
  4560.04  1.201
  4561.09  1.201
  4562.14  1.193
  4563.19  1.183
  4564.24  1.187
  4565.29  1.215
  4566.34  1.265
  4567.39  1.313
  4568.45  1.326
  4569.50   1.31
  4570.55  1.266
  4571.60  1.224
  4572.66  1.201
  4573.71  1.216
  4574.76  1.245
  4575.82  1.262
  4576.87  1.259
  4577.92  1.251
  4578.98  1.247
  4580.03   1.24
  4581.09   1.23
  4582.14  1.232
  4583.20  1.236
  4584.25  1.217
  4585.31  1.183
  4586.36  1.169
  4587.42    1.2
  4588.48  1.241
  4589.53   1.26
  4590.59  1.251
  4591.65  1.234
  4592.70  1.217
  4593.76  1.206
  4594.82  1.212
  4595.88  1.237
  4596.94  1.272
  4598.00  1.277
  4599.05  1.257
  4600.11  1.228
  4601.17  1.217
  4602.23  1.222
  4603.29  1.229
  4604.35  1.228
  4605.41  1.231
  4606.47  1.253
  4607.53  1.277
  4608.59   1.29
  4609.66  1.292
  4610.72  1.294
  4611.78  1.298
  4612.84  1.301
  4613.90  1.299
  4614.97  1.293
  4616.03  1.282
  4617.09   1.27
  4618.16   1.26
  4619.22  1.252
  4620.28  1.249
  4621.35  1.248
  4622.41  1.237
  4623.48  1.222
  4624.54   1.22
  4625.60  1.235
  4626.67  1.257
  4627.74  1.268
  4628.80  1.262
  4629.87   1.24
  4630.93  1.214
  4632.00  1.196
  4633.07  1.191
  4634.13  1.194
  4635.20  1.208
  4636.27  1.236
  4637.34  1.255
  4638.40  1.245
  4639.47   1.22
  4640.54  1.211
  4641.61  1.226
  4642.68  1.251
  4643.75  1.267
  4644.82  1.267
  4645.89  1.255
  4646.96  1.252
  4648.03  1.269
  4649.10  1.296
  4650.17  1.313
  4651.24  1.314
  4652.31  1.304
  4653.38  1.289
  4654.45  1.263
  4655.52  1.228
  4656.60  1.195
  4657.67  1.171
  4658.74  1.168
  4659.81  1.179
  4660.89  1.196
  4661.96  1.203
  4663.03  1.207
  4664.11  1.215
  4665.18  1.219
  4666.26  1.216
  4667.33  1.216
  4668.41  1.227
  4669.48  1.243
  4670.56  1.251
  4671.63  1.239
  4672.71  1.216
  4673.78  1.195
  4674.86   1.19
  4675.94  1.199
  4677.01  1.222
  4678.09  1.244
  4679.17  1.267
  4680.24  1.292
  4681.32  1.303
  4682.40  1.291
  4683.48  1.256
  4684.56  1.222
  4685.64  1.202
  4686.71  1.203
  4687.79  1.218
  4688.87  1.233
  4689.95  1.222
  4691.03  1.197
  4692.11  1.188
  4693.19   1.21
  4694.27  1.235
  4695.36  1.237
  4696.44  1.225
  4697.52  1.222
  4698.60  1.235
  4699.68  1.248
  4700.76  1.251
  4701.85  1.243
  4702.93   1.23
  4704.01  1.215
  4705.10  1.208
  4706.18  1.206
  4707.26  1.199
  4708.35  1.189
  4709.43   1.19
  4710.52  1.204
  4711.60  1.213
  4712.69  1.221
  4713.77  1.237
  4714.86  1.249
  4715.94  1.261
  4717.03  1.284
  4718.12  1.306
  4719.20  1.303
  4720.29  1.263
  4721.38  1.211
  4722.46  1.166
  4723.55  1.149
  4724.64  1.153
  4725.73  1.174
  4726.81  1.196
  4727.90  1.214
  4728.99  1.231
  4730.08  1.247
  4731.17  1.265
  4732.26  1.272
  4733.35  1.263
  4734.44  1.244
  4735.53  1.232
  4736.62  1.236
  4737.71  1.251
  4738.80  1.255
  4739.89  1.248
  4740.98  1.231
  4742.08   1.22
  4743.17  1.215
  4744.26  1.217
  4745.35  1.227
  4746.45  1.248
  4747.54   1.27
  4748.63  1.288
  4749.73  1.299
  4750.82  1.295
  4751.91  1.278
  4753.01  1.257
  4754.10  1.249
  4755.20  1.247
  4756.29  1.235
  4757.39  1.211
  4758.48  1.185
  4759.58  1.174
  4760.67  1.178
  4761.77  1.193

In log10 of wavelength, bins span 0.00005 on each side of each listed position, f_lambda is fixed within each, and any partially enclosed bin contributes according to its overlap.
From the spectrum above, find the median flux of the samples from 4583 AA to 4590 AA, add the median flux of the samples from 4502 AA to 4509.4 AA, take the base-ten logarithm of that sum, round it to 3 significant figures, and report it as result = 0.405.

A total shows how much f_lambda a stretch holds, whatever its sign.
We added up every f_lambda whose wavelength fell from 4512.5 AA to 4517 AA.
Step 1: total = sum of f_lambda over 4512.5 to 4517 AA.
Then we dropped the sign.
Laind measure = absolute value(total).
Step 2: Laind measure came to 5.2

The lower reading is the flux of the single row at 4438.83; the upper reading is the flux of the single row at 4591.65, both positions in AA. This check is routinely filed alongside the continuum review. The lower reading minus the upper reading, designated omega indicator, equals 0.00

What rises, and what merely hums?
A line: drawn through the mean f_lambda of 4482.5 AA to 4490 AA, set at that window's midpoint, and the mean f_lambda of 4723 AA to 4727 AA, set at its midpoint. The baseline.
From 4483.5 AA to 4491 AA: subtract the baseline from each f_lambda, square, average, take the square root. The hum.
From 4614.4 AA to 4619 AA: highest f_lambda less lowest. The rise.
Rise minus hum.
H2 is 0.018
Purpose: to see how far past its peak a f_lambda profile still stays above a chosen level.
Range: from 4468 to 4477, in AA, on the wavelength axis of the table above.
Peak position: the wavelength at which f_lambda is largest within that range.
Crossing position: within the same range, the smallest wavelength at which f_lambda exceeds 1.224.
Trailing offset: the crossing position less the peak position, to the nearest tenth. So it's -7.2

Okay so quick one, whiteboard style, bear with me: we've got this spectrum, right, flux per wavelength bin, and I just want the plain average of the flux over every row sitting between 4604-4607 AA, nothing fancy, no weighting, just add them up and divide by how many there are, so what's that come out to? 1.24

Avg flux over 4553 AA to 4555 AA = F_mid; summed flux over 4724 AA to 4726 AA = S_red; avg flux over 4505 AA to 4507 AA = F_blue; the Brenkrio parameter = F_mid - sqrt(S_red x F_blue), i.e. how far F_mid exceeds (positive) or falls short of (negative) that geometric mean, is -0.542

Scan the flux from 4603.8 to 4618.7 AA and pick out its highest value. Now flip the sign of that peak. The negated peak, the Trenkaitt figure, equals -1.30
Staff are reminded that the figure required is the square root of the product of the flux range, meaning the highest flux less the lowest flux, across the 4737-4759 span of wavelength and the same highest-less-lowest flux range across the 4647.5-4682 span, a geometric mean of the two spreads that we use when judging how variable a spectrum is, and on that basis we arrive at 0.129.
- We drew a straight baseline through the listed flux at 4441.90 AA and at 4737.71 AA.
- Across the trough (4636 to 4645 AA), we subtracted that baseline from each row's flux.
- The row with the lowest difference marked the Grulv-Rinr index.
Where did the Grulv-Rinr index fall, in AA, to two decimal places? 4640.54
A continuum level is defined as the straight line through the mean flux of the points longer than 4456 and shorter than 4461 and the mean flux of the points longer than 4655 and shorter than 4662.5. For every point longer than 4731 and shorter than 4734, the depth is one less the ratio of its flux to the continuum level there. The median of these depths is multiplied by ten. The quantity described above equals -0.49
